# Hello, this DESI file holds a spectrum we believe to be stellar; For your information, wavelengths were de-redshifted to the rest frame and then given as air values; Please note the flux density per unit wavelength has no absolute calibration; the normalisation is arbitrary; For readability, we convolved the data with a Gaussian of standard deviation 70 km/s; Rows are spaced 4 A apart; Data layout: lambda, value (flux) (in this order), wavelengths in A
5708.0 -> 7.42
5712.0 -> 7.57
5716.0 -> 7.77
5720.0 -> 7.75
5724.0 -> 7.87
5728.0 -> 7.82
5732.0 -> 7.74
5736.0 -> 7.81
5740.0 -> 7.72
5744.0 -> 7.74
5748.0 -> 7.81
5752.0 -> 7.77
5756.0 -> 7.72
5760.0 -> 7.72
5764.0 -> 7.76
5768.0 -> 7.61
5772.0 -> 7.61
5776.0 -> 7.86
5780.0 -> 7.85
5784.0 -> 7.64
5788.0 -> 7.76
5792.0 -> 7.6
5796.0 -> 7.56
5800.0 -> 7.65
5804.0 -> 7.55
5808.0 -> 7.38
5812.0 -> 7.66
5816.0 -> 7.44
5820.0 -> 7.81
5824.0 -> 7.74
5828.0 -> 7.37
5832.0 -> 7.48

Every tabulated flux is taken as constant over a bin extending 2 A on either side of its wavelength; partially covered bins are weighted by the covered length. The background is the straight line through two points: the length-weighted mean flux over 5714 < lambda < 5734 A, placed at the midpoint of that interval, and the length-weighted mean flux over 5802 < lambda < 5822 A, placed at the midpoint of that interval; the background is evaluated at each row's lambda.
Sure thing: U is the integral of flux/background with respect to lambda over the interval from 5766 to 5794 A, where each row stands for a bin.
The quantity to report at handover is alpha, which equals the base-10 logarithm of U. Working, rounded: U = 28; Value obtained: 1.5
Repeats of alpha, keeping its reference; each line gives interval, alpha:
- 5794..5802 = 0.9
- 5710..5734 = 1.4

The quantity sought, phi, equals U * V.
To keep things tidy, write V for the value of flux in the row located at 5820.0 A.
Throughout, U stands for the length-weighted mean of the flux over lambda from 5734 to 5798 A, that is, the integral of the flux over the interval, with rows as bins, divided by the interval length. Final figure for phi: 60.3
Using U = 7.72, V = 7.81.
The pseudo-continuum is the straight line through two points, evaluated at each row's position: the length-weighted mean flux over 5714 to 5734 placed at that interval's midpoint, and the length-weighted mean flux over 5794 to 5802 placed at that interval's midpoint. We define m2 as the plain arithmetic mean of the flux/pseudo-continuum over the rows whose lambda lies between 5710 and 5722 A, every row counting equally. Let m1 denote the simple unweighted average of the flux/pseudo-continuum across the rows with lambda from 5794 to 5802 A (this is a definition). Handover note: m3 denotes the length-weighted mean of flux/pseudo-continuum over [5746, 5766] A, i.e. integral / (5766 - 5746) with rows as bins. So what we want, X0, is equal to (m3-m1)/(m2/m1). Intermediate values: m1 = 1.00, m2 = 0.985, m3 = 1.01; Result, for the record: 0.006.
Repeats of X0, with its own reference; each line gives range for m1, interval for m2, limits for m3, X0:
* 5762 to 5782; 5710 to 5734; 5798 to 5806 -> -0.008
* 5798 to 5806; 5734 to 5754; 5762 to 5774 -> -0.003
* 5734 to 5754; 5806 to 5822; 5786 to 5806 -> -0.002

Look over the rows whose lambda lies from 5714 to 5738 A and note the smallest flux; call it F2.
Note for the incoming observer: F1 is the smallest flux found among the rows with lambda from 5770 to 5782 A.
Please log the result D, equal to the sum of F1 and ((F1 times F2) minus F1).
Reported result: 58.9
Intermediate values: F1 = 7.61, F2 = 7.74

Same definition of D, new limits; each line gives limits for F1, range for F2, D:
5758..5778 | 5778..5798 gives 57.5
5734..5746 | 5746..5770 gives 58.7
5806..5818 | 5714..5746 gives 57.0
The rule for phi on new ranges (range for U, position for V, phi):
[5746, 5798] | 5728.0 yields 60.3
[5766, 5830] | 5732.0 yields 59.1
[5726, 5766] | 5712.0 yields 58.8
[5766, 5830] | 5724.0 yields 60.1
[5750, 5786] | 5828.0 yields 56.9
